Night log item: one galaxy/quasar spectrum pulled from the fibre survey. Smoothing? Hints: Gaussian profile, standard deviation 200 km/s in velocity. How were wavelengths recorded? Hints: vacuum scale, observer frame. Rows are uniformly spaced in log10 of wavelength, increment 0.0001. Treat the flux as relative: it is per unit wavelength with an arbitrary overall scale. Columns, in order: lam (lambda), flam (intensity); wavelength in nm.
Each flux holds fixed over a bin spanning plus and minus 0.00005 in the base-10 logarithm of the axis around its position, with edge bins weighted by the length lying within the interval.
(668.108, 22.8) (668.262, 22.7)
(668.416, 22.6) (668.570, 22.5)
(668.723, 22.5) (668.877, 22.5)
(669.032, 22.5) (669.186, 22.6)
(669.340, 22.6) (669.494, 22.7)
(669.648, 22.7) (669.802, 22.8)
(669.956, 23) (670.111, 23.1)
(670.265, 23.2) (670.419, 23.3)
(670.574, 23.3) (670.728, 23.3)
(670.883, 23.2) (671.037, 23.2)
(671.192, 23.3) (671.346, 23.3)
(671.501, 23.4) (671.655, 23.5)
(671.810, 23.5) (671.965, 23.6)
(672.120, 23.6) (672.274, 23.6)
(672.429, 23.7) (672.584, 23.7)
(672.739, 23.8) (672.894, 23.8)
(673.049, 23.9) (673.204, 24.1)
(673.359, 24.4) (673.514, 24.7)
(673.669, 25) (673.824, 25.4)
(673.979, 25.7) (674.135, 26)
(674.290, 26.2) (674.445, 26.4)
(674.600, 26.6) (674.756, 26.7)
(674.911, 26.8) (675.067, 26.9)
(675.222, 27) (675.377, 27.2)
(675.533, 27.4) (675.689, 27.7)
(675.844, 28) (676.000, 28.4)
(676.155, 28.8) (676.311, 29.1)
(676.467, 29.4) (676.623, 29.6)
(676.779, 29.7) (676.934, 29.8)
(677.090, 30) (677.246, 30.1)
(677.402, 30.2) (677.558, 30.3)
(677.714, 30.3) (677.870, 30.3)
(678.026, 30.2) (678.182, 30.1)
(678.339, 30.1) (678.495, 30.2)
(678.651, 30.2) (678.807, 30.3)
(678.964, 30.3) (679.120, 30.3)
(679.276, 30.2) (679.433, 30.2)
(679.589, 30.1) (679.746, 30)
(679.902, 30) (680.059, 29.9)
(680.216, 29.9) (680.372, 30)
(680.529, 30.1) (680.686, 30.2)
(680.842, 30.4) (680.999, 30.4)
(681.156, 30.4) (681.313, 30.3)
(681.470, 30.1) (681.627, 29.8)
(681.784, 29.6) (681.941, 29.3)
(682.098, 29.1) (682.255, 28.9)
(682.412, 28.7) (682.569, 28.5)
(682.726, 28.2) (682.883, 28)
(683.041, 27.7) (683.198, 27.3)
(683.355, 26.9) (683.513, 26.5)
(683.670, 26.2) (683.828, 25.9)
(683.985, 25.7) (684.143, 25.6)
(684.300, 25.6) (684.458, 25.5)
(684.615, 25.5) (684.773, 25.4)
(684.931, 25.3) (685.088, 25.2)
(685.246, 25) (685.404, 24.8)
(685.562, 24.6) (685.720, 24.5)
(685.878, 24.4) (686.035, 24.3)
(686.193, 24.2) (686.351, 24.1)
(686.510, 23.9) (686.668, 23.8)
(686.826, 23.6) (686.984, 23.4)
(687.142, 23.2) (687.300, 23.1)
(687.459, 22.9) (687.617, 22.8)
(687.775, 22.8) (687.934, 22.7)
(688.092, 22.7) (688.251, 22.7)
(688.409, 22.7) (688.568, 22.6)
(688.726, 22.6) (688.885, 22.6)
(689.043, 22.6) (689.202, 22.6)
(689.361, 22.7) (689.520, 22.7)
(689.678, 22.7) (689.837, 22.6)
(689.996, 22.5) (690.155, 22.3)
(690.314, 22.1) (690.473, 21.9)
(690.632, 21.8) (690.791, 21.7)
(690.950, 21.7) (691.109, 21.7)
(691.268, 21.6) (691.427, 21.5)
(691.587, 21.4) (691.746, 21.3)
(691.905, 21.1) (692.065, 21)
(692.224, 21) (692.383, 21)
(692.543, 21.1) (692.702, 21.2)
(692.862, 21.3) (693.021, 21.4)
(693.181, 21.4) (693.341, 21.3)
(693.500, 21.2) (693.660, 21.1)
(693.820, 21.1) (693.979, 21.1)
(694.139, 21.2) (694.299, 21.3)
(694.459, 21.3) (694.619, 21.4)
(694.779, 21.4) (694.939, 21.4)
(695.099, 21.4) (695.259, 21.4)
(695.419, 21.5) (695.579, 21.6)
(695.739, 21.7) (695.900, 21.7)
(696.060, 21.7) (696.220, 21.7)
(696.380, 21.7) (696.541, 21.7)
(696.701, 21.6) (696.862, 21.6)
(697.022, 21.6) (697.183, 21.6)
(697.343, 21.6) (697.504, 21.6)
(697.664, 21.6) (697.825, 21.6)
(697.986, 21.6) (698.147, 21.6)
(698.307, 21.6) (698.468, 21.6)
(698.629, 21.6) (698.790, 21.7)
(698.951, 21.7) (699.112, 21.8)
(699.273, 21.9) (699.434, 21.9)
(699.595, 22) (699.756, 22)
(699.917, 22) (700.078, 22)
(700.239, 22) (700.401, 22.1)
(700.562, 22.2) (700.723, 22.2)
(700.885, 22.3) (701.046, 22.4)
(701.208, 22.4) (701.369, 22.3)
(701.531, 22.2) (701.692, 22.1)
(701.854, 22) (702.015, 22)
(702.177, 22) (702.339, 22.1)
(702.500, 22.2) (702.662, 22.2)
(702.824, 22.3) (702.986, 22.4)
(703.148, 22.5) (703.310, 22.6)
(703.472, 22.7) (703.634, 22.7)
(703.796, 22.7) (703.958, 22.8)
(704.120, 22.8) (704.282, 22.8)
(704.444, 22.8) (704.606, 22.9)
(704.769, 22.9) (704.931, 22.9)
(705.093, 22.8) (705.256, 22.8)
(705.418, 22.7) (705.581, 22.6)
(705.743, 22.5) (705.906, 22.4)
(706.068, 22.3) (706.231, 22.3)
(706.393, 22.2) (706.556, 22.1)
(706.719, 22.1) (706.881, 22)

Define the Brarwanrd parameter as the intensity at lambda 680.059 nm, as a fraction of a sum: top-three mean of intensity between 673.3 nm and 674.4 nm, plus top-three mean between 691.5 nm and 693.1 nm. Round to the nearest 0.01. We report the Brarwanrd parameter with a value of 0.63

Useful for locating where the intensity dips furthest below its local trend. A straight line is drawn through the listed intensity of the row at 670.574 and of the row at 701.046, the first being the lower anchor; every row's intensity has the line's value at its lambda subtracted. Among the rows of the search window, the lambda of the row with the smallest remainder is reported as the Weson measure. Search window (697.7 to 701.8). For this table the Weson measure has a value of 697.825 nm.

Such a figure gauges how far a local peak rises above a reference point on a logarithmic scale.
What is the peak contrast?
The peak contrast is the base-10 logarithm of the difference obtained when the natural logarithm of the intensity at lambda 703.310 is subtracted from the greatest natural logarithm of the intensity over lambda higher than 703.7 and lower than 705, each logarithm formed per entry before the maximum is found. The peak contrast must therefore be -1.88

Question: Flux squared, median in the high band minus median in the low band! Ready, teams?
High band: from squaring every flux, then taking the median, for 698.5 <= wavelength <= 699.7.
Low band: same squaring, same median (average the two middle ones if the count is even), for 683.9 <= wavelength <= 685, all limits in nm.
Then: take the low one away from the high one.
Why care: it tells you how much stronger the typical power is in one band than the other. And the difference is -175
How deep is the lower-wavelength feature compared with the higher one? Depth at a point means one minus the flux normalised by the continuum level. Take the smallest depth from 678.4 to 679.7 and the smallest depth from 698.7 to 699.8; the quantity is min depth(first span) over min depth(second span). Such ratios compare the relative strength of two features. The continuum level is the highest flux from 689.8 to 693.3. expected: -13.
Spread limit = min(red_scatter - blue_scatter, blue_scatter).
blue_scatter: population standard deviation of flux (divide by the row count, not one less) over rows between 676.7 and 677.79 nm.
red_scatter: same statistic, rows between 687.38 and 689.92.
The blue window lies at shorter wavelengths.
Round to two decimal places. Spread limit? -0.13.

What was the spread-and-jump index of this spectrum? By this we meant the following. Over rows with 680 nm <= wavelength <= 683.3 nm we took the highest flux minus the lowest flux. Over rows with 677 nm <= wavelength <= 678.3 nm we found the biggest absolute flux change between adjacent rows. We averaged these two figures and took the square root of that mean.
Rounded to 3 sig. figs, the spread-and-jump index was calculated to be 1.26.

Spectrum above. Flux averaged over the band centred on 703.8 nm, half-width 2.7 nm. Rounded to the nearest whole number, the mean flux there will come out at 22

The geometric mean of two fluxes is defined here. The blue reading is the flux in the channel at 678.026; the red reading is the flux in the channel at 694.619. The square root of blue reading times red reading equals 25.4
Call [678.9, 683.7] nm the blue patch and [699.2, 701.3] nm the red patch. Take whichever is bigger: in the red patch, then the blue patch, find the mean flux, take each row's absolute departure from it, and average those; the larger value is 1.0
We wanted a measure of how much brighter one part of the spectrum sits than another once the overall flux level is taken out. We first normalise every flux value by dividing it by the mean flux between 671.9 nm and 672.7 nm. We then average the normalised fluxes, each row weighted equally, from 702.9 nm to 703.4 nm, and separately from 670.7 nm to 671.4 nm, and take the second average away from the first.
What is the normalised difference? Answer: -0.03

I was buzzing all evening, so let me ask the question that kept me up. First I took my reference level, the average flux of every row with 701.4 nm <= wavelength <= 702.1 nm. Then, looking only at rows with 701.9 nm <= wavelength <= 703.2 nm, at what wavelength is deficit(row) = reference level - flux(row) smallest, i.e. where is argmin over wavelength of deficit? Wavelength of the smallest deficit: 703.148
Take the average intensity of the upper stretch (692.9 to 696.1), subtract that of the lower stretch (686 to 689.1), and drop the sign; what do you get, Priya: 2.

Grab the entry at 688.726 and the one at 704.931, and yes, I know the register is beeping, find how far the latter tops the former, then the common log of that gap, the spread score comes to -0.5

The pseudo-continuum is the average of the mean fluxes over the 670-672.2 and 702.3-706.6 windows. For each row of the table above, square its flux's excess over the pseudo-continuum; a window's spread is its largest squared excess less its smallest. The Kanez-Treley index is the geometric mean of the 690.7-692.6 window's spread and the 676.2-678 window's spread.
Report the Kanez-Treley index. 6.0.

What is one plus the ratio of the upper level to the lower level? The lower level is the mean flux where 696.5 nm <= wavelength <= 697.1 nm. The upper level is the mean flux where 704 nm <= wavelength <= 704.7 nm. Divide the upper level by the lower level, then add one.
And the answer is 2.06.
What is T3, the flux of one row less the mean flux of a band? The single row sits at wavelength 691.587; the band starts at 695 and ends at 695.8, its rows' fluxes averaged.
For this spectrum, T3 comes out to 0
